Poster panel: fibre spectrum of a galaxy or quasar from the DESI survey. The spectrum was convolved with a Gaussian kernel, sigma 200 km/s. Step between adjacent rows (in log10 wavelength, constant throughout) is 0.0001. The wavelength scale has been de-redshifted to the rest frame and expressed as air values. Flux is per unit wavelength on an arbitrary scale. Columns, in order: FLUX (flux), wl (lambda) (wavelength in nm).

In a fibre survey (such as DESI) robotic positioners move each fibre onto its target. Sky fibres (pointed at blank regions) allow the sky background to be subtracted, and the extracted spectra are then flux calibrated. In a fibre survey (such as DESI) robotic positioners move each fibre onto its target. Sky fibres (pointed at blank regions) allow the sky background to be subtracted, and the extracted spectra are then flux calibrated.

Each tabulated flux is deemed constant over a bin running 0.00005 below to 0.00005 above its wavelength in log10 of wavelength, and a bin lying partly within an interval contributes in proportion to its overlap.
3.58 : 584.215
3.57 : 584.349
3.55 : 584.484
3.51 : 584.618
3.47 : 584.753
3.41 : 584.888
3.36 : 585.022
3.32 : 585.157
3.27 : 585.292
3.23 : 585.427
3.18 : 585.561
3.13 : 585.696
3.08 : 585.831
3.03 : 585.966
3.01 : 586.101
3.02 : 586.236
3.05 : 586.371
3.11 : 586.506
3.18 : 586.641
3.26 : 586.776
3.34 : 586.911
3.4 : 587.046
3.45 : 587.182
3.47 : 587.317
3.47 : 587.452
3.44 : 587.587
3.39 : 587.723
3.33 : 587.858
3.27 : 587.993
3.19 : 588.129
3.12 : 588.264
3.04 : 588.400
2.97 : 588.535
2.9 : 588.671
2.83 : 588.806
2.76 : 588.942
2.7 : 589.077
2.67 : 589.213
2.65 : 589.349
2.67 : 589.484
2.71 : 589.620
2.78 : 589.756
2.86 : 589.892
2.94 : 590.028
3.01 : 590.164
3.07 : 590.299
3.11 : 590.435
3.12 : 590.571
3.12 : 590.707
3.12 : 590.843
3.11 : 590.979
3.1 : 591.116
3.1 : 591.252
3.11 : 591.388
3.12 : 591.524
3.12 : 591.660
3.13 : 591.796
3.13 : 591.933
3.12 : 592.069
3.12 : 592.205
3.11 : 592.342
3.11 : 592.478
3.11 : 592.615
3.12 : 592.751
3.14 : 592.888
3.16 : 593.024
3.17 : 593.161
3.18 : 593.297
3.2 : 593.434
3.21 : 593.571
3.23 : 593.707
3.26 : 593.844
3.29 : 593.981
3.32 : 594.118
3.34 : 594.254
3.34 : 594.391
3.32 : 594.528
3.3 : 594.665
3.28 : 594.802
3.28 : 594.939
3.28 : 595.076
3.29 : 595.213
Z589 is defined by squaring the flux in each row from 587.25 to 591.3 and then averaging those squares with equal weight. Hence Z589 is 9.3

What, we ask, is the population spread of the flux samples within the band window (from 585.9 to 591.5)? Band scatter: 0.23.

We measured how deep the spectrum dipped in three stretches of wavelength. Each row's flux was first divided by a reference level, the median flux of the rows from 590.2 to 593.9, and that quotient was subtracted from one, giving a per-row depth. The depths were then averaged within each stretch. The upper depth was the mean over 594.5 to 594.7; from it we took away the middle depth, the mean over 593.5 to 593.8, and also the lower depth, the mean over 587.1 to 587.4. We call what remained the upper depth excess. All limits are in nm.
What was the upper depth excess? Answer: 0.080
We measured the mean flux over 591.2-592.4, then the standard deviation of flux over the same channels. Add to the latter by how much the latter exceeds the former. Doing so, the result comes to -3.10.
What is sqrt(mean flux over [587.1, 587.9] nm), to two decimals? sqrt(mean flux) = 1.85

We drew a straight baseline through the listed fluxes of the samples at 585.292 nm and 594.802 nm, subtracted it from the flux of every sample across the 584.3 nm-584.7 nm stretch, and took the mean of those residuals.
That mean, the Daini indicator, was 0.27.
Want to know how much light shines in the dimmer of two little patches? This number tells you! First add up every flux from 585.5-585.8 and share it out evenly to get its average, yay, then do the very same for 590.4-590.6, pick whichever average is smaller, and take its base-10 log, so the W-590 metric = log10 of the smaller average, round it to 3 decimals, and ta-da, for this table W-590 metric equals 0.493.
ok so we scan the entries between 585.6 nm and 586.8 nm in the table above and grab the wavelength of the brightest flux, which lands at 586.776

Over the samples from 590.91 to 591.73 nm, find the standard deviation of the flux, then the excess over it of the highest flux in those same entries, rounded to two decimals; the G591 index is 3.11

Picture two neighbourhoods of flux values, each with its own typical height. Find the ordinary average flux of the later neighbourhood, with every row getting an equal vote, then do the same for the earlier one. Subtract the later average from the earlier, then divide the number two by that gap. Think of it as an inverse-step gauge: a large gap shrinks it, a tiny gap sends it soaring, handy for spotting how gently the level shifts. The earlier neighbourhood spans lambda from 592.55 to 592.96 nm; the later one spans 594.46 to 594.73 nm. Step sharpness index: -11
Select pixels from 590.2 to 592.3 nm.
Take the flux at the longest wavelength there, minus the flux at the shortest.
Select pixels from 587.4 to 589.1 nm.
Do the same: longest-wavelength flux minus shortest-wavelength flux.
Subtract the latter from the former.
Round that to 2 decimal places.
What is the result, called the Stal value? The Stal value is 0.82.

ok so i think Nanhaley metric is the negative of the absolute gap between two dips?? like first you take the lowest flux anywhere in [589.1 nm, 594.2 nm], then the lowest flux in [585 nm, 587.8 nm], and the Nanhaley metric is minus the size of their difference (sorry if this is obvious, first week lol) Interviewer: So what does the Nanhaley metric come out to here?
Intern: -0.36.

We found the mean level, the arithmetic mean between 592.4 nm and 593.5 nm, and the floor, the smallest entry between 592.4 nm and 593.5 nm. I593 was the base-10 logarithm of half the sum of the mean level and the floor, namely 0.50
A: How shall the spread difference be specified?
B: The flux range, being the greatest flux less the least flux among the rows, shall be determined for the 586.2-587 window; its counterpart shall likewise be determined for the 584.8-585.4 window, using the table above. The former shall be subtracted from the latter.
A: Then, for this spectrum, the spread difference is -0.18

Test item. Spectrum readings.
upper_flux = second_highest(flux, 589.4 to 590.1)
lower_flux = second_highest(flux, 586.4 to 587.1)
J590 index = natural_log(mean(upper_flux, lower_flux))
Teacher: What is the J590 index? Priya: 1.13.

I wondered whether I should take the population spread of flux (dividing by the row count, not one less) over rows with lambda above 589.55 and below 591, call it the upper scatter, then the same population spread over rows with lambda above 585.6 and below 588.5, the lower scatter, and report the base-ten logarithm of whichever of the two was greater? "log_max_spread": -0.79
